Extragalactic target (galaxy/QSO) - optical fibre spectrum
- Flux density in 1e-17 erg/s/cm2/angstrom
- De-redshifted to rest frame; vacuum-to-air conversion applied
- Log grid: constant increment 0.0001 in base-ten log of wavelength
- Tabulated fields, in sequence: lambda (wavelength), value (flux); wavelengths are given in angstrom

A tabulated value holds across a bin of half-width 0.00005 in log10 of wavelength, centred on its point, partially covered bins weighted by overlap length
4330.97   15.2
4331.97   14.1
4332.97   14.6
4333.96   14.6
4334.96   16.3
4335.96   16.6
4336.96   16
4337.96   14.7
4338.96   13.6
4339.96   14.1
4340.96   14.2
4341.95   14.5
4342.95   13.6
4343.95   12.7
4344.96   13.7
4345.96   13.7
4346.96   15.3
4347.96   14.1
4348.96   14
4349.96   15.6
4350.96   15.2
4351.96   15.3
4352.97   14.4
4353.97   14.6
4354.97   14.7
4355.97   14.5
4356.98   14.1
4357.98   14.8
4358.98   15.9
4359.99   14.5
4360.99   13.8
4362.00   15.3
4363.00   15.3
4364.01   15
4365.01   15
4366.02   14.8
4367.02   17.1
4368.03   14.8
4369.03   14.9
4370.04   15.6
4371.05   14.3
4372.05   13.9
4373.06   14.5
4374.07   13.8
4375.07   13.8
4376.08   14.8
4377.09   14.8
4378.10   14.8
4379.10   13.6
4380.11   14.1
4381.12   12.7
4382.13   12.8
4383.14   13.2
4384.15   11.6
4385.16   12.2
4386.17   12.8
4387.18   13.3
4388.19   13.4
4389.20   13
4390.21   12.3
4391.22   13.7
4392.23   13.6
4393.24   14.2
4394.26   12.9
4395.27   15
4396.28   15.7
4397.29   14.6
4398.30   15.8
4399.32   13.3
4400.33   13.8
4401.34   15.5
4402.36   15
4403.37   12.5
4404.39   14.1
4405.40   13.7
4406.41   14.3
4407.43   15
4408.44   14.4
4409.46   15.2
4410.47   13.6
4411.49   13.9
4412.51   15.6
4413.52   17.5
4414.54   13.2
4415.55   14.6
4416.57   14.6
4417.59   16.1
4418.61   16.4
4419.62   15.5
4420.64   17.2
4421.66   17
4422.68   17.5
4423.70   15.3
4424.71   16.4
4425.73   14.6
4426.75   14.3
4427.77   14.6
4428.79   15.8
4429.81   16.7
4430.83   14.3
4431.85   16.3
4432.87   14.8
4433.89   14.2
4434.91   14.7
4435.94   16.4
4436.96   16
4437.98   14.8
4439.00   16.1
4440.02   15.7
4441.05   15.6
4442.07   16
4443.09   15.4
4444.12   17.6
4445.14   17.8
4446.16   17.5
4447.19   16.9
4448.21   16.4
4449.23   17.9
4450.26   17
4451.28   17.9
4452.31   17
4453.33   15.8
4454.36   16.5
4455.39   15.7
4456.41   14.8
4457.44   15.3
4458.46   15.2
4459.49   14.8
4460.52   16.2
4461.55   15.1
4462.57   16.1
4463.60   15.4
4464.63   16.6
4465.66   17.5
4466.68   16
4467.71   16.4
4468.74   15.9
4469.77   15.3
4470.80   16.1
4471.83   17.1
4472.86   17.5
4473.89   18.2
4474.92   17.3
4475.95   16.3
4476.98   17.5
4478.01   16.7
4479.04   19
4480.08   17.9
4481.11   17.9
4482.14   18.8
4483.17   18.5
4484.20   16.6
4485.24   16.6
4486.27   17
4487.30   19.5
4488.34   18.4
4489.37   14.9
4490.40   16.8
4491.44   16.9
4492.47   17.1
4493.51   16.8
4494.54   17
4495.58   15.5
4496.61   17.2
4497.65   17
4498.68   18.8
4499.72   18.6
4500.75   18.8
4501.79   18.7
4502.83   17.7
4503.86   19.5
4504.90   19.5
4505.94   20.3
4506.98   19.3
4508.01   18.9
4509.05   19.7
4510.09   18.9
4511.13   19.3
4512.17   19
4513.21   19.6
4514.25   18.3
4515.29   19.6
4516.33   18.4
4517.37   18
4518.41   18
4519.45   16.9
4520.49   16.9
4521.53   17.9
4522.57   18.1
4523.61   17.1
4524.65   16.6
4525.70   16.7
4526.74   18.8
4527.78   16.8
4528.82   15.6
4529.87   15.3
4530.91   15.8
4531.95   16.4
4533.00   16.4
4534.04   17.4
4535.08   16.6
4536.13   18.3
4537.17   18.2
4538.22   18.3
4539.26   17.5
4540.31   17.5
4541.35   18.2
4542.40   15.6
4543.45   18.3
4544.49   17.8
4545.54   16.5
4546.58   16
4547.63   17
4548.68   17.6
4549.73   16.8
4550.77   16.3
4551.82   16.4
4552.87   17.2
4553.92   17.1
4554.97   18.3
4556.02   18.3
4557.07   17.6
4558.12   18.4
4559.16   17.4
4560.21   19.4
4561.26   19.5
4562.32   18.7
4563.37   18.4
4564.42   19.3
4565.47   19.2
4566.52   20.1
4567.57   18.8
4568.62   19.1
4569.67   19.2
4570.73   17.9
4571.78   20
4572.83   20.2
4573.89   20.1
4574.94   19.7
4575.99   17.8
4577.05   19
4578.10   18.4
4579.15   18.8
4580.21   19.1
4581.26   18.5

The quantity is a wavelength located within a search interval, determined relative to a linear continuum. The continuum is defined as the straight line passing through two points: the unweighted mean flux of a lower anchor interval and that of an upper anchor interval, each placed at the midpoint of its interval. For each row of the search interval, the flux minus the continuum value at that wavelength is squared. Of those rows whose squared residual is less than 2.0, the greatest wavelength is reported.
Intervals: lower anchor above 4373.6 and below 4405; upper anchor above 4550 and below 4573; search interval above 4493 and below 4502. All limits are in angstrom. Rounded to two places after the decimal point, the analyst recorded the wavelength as 4497.65 angstrom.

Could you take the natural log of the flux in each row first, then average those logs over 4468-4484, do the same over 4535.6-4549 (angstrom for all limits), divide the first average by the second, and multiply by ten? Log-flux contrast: 10.0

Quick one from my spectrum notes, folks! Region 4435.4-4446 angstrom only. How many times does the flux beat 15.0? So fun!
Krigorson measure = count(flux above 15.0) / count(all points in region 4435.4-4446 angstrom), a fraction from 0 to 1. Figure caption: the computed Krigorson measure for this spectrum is 0.90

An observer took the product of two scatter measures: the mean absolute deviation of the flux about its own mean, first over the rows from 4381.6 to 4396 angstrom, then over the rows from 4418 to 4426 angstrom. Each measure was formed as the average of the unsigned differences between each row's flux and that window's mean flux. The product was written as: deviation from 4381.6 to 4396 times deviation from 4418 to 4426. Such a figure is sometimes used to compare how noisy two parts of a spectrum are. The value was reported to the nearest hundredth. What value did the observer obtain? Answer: 0.52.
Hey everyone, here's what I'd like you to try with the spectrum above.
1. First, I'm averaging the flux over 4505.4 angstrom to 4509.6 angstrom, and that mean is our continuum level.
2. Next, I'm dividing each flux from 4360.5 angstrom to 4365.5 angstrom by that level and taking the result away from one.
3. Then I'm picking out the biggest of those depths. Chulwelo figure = 0.29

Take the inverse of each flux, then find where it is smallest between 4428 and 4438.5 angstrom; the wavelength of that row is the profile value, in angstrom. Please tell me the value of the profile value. 4429.81 angstrom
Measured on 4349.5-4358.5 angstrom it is 4349.96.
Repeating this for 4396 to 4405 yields 4398.30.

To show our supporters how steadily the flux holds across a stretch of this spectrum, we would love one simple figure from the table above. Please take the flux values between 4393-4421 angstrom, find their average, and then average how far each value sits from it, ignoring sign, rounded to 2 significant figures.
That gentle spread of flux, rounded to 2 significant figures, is 0.98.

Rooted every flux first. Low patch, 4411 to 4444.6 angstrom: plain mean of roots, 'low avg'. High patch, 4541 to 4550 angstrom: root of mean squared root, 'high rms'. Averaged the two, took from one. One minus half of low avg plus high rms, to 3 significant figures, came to -3.04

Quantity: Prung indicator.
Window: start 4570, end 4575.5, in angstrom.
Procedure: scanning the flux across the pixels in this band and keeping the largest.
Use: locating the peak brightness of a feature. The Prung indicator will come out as 20.2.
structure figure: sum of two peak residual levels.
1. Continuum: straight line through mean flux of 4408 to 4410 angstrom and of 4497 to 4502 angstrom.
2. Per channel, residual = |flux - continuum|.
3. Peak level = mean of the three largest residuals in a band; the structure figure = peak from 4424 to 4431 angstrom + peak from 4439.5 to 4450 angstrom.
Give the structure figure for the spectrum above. 2.7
